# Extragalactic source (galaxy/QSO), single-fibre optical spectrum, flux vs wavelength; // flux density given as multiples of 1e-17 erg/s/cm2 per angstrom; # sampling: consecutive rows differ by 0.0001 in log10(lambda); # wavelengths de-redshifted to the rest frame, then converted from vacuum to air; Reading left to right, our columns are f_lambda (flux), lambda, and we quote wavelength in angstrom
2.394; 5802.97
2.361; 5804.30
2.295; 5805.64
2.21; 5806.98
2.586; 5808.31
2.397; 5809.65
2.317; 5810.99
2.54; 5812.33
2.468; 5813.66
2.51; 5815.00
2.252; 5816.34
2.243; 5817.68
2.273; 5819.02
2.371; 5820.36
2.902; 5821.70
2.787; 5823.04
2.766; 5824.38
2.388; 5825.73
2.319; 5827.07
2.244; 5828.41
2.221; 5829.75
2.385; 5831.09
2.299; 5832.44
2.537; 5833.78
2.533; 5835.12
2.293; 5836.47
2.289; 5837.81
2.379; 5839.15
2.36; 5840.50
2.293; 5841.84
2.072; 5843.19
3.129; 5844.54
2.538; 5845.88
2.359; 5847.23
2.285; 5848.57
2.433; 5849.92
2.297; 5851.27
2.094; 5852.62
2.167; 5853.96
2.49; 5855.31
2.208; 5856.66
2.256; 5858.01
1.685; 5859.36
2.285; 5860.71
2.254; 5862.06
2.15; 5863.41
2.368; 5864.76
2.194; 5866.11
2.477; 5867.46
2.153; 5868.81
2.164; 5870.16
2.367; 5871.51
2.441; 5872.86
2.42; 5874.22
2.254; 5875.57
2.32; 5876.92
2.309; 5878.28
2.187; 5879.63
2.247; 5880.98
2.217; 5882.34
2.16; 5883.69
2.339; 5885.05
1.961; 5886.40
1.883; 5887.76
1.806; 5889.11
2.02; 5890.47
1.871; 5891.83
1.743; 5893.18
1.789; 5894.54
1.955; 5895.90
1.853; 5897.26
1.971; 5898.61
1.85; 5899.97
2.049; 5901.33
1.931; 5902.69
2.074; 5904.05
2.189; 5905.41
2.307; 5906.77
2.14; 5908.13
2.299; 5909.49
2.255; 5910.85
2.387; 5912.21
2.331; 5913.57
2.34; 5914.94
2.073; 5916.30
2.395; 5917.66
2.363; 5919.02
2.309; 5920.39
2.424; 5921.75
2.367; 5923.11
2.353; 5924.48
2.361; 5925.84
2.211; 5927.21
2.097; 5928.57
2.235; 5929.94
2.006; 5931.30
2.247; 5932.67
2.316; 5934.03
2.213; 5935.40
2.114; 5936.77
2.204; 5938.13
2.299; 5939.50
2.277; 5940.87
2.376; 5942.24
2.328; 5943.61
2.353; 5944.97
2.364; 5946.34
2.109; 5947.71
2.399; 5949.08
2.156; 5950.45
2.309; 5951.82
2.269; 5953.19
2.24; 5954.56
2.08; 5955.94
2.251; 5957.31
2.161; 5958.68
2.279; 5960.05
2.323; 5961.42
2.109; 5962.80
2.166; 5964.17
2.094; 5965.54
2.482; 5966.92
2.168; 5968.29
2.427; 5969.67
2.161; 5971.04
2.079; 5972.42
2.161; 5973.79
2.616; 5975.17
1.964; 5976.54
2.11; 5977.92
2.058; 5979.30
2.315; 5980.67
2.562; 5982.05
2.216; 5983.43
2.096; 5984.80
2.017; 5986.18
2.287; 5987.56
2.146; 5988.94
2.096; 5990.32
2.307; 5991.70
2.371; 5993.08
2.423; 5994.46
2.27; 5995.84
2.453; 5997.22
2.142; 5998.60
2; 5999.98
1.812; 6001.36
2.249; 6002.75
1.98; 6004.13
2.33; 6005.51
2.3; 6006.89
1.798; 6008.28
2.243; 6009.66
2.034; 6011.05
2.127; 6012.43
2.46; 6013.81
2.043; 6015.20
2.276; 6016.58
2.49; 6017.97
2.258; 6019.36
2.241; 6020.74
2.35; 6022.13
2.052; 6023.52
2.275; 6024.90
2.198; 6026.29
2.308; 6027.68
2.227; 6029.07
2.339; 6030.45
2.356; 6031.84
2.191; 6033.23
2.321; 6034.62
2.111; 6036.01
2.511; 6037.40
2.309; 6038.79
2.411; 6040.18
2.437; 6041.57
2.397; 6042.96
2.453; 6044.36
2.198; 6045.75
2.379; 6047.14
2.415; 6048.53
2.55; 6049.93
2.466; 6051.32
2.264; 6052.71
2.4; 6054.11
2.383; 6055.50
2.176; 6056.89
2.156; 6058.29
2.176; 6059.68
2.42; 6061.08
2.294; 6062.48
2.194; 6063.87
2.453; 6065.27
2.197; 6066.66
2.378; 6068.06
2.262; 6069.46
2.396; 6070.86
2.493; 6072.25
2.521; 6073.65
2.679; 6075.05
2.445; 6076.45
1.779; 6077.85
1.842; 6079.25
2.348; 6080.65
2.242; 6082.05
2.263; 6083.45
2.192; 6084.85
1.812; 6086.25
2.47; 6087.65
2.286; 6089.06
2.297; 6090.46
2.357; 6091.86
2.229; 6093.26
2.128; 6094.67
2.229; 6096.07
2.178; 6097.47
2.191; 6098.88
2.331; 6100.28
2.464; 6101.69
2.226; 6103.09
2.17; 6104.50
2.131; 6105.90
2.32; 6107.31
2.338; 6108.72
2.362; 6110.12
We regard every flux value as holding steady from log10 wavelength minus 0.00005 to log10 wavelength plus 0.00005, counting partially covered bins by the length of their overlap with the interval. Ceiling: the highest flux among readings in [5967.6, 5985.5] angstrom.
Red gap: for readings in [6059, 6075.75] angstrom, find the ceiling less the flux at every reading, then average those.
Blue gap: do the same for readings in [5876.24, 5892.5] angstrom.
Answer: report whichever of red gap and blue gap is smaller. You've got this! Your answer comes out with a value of 0.24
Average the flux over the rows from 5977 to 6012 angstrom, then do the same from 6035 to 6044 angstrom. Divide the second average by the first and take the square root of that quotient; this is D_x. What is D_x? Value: 1.04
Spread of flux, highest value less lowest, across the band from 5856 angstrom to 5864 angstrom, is 0.60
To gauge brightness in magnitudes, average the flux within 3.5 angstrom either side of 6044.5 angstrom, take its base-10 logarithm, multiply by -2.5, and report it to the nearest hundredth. -0.94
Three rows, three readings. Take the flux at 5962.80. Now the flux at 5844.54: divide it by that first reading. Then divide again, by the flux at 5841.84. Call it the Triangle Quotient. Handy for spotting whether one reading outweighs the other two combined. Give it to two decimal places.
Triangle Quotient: 0.65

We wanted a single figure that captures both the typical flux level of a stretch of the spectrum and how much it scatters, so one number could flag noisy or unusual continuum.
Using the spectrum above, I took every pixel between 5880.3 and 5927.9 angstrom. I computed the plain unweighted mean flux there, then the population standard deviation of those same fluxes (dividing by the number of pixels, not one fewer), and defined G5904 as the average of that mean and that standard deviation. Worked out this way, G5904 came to 1.17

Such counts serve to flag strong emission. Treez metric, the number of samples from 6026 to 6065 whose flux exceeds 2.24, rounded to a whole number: 19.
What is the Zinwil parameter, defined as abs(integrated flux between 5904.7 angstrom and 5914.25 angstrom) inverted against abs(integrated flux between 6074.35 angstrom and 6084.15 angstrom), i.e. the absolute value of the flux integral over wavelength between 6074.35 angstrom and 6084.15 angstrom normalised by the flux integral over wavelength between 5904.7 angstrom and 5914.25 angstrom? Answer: 1.01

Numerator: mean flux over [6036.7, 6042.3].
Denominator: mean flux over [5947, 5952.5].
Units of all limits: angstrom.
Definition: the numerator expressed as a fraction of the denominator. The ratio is 1.08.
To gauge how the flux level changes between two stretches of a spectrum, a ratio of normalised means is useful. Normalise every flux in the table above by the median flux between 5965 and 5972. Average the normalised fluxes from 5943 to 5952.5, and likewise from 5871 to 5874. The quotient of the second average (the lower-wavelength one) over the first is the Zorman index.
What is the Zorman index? 1.05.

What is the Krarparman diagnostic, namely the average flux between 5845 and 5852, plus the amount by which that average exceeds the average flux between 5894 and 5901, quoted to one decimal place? 2.9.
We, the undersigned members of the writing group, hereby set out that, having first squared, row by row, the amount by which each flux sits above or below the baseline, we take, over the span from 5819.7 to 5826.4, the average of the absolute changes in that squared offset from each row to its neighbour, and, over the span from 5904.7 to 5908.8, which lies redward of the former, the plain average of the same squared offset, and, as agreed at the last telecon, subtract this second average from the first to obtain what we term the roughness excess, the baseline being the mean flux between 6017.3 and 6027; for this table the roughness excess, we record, 0.19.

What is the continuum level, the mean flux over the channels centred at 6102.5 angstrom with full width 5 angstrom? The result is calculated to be 2.30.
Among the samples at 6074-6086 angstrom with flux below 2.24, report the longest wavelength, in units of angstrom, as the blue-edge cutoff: 6084.85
